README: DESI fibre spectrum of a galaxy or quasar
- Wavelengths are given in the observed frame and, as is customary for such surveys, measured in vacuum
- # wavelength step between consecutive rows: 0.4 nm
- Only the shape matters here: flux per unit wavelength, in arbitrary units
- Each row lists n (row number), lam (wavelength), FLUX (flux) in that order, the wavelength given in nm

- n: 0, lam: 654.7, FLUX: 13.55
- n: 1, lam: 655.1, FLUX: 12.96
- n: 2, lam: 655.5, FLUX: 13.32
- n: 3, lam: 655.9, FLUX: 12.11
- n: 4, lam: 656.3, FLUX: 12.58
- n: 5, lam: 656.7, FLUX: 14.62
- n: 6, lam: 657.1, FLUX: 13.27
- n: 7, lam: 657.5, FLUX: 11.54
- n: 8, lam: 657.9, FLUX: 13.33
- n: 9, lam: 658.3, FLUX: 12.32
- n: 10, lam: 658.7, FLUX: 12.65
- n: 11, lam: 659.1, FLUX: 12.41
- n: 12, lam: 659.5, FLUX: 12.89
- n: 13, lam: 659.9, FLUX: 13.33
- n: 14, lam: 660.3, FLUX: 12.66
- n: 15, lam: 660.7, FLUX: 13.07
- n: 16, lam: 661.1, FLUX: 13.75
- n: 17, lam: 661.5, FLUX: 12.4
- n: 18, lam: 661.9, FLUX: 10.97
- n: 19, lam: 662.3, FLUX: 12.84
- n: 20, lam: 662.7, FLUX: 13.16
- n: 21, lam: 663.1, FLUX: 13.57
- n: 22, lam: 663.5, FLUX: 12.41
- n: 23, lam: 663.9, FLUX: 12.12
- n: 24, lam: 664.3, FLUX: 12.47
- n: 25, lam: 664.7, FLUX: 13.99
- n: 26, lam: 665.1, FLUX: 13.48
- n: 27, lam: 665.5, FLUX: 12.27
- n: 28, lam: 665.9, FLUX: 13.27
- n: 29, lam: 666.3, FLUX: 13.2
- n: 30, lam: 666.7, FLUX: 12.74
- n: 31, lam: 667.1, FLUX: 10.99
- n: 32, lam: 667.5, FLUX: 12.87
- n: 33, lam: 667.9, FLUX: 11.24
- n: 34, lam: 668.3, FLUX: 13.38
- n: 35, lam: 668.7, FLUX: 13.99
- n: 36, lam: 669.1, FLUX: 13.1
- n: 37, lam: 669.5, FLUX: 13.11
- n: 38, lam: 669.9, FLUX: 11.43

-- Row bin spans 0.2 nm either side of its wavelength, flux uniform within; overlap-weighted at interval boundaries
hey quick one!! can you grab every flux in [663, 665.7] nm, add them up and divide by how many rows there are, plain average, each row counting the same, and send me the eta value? 12.9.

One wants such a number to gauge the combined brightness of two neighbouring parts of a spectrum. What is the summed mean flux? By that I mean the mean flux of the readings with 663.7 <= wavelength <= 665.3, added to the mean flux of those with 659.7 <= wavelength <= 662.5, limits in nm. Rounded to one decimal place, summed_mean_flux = 25.7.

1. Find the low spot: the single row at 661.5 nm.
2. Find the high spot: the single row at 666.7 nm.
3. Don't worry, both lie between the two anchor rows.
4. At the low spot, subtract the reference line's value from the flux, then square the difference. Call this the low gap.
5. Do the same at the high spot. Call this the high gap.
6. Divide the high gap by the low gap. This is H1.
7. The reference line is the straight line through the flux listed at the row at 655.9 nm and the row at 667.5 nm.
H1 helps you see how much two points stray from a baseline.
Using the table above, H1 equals 1.0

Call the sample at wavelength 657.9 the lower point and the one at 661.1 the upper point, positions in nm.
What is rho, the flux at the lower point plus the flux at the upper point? 27.1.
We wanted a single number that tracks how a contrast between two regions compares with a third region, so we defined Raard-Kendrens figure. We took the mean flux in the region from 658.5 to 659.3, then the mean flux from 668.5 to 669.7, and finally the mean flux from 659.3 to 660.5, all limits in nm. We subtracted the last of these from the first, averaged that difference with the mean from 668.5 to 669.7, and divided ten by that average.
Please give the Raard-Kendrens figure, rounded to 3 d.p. 1.542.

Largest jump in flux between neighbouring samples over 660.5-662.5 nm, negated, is -1.87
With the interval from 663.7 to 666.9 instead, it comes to -1.52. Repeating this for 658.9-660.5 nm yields -0.67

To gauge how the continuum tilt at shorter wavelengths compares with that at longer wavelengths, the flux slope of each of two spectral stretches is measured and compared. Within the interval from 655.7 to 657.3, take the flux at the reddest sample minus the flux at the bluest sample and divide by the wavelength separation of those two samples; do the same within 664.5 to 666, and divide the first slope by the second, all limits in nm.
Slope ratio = -1.6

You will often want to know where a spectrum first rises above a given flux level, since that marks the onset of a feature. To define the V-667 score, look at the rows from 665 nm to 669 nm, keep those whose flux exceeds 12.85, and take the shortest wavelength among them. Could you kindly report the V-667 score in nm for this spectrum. 665.1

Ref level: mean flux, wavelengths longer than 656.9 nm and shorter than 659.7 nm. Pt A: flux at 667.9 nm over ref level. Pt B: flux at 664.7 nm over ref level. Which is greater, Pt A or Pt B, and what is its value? 1.11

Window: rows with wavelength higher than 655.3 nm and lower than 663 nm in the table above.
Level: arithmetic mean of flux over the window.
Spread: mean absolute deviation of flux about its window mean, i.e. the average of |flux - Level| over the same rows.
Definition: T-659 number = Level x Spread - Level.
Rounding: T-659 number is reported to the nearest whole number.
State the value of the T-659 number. -5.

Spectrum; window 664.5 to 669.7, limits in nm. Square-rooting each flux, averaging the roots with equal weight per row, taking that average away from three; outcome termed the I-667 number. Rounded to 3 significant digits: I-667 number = -0.589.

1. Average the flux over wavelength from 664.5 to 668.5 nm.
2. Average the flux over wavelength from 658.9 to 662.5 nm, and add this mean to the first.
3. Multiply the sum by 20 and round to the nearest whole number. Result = 509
